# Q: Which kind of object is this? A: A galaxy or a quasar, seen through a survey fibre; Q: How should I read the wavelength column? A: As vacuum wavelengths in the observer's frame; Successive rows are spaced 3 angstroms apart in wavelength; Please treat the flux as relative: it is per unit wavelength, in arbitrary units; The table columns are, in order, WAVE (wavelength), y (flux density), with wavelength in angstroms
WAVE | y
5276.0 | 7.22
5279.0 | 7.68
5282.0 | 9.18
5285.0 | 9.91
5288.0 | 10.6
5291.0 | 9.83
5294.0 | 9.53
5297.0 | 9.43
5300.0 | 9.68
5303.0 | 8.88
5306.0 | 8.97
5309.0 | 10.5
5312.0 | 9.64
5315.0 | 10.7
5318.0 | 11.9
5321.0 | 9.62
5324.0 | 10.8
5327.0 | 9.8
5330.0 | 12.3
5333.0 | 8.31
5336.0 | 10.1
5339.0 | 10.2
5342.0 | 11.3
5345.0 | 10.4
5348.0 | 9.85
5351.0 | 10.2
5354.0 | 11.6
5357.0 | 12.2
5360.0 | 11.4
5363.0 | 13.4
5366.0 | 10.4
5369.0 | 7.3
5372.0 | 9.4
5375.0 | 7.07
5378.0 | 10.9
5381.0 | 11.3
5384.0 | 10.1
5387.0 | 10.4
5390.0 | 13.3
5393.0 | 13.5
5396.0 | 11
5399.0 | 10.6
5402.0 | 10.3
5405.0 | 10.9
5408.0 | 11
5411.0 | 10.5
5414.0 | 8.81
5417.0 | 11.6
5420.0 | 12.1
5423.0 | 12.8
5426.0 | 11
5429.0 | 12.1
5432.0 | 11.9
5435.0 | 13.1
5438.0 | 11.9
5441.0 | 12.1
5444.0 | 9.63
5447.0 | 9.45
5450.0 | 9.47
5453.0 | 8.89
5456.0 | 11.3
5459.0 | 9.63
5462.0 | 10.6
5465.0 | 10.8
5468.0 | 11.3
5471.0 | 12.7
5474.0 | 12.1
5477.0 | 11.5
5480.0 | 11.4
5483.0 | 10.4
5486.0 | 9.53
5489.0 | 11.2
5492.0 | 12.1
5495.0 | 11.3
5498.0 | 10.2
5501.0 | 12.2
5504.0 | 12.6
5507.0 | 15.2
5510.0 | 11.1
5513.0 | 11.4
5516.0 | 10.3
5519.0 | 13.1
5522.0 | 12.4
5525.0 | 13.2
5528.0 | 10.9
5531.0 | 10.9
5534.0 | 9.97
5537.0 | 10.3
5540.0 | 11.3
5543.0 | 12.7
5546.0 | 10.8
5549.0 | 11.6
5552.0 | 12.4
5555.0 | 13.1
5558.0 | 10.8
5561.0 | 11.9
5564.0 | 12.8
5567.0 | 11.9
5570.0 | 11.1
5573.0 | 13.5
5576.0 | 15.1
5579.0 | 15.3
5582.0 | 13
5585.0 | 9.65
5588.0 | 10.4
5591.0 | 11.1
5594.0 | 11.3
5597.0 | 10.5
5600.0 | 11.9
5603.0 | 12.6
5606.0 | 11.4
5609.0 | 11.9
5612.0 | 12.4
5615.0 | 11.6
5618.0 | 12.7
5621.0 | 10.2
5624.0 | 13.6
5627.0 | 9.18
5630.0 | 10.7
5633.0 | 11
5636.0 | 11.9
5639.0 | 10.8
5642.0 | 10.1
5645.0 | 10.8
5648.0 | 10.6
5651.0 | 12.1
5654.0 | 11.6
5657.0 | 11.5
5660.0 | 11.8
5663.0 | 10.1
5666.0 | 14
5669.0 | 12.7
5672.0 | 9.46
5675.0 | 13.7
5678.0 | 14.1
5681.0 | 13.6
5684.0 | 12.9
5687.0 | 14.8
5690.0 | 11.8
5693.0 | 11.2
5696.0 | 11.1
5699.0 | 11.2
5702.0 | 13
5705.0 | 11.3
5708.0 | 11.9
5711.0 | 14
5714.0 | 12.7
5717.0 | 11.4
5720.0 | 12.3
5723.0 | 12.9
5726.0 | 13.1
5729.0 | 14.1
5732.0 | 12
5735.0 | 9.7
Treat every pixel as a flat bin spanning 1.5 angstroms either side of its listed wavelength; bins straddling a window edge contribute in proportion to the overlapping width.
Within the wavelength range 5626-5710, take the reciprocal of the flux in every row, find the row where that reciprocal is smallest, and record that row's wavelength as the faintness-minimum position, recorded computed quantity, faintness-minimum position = 5687.0 angstroms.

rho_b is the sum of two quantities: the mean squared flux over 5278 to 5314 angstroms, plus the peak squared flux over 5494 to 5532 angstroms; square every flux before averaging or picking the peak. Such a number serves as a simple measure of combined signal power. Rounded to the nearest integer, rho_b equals 322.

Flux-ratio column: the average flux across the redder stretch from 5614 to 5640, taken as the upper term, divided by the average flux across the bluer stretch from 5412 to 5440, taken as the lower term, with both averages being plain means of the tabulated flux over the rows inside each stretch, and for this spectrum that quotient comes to 0.97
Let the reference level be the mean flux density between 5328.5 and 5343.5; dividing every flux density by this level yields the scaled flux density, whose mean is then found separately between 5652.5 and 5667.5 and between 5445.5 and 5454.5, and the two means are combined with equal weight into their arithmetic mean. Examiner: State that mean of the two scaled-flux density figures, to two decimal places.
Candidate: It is 1.01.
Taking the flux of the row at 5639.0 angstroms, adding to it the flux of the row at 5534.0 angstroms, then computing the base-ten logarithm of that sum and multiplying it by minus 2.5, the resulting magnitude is -3.29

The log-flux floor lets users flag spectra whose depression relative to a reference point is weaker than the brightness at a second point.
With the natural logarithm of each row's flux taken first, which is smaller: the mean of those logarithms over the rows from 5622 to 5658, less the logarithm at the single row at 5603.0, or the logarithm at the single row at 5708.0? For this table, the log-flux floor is -0.13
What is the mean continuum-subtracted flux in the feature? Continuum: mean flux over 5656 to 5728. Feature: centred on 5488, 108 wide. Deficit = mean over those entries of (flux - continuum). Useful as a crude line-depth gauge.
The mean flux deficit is -1.1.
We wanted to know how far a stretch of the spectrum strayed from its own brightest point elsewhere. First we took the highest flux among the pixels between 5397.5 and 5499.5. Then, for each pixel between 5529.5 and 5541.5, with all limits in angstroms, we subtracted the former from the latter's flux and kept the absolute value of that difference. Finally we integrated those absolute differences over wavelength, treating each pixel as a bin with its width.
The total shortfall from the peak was 30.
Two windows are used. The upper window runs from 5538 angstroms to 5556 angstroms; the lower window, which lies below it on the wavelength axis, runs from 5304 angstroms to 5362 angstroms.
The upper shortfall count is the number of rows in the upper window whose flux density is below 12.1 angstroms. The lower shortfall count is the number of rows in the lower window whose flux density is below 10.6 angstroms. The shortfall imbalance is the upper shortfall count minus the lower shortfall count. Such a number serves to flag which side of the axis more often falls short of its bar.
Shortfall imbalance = -8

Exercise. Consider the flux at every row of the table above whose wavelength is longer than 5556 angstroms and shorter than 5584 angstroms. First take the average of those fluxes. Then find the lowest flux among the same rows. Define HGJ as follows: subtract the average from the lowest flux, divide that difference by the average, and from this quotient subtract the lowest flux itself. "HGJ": -11.0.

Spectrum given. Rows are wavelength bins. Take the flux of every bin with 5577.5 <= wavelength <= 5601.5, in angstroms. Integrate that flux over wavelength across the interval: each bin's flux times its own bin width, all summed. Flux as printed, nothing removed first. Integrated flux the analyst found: 279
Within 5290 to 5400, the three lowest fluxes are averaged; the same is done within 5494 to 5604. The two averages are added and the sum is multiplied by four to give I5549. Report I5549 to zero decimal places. 70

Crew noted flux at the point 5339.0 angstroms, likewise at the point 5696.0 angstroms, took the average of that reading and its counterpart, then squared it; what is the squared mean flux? 113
